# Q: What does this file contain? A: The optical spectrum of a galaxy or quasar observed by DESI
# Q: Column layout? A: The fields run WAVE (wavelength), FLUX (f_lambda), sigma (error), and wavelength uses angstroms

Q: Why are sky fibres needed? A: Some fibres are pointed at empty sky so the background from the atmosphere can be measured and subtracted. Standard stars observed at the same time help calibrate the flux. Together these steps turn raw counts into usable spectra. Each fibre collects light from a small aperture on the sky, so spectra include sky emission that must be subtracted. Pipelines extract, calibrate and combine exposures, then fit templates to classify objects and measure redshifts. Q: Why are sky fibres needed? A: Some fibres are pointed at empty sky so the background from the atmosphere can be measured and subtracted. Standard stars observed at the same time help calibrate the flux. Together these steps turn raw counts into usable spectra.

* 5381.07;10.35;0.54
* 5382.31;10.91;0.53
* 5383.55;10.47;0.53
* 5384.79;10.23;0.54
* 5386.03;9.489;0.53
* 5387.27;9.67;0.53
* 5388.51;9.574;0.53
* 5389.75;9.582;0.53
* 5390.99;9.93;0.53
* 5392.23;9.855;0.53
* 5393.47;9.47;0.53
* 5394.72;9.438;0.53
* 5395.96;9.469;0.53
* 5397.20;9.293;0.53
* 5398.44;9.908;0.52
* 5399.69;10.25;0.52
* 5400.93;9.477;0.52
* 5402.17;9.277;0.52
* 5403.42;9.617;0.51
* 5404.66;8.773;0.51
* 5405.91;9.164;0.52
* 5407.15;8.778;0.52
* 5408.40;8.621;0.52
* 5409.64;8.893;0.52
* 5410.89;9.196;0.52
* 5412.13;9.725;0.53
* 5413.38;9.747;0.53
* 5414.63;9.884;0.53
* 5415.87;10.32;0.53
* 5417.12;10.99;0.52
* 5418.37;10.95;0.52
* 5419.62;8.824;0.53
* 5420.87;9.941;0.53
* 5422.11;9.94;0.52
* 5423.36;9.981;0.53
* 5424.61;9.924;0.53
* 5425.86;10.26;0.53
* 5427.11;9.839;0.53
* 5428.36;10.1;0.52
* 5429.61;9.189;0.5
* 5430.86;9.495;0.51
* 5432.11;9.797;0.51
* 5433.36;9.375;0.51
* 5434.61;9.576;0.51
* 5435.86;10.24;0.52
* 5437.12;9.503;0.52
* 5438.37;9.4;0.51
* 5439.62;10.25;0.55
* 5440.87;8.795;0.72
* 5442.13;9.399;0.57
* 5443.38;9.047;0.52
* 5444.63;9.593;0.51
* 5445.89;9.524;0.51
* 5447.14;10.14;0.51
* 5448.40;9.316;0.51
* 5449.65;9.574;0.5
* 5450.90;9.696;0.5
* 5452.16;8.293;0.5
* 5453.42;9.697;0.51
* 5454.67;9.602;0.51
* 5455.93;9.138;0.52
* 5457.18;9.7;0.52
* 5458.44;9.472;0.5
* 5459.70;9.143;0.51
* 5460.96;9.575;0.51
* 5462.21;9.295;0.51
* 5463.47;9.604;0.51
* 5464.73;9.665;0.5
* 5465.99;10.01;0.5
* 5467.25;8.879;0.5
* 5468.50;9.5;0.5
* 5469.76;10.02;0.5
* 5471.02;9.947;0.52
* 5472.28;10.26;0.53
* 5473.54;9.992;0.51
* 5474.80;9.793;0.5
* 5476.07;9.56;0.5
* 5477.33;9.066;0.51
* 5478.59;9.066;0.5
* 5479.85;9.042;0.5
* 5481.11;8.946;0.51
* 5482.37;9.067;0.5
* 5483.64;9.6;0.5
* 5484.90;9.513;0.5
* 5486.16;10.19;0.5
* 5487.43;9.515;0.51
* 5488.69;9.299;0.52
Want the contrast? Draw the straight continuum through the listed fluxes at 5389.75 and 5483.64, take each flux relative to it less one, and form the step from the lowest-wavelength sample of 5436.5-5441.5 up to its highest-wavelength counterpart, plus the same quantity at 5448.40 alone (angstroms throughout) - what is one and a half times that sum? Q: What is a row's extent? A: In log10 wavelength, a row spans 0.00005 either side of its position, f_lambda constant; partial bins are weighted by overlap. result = -0.15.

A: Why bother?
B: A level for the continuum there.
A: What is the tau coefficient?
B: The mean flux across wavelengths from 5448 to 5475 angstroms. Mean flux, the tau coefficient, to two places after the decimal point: 9.55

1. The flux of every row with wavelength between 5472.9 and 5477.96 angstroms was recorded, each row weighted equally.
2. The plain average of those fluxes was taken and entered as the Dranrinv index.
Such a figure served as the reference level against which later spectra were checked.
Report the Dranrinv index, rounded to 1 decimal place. 9.6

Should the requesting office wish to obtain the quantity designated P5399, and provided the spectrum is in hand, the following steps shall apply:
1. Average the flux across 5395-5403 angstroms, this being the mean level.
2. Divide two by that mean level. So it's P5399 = 0.208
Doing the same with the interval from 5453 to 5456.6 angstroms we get 0.211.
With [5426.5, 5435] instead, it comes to 0.208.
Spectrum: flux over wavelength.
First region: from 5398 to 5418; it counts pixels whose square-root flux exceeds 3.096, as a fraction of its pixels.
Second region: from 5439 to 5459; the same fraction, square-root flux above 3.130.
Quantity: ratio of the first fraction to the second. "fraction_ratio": 4.0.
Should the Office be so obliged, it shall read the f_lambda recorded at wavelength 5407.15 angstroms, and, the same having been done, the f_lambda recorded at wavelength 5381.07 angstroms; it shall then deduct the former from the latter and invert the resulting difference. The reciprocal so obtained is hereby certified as 1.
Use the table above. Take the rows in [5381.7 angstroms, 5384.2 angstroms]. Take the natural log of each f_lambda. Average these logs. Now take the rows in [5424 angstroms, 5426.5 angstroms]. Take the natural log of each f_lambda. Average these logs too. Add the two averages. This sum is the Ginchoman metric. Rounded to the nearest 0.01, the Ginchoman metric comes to 4.68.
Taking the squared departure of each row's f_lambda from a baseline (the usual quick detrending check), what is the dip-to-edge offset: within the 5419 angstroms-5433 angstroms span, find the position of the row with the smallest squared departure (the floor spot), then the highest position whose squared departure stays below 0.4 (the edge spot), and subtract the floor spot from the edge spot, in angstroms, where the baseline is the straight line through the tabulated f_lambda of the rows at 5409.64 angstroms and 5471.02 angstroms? 2.5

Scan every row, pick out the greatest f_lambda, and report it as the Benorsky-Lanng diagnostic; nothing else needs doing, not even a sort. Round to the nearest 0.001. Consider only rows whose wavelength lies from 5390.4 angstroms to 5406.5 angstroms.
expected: 10.250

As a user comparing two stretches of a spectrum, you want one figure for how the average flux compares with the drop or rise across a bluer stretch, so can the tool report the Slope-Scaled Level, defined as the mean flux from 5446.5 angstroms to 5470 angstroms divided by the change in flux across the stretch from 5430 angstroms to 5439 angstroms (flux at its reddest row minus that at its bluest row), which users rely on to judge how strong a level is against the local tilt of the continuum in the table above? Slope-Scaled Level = -100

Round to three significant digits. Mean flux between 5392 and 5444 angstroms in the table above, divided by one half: 19.2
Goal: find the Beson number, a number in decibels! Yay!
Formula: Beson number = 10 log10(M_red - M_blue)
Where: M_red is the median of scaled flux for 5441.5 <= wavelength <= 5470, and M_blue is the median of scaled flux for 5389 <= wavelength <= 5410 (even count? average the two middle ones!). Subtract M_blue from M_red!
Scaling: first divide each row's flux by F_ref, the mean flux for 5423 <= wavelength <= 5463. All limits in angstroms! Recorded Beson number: -20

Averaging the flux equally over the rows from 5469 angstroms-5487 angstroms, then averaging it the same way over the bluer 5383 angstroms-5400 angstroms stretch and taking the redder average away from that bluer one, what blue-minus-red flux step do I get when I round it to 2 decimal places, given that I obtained 0.18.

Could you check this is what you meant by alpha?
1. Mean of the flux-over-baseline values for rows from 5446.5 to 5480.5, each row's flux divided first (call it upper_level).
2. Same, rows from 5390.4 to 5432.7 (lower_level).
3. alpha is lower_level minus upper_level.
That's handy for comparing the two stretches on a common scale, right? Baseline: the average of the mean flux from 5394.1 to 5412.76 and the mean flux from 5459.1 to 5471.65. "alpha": 0.014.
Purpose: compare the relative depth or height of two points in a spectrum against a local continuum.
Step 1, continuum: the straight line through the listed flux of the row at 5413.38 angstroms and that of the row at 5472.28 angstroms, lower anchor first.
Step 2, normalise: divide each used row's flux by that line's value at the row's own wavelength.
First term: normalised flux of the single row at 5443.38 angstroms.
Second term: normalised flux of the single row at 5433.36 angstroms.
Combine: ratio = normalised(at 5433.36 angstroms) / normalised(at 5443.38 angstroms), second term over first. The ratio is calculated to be 1.05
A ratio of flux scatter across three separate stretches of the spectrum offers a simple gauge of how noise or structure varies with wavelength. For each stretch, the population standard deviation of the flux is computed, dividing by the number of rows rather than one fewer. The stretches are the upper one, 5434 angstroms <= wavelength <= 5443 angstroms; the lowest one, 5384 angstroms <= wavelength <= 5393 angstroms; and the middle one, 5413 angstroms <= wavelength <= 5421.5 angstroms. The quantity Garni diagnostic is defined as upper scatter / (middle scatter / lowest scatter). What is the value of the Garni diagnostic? 0.16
